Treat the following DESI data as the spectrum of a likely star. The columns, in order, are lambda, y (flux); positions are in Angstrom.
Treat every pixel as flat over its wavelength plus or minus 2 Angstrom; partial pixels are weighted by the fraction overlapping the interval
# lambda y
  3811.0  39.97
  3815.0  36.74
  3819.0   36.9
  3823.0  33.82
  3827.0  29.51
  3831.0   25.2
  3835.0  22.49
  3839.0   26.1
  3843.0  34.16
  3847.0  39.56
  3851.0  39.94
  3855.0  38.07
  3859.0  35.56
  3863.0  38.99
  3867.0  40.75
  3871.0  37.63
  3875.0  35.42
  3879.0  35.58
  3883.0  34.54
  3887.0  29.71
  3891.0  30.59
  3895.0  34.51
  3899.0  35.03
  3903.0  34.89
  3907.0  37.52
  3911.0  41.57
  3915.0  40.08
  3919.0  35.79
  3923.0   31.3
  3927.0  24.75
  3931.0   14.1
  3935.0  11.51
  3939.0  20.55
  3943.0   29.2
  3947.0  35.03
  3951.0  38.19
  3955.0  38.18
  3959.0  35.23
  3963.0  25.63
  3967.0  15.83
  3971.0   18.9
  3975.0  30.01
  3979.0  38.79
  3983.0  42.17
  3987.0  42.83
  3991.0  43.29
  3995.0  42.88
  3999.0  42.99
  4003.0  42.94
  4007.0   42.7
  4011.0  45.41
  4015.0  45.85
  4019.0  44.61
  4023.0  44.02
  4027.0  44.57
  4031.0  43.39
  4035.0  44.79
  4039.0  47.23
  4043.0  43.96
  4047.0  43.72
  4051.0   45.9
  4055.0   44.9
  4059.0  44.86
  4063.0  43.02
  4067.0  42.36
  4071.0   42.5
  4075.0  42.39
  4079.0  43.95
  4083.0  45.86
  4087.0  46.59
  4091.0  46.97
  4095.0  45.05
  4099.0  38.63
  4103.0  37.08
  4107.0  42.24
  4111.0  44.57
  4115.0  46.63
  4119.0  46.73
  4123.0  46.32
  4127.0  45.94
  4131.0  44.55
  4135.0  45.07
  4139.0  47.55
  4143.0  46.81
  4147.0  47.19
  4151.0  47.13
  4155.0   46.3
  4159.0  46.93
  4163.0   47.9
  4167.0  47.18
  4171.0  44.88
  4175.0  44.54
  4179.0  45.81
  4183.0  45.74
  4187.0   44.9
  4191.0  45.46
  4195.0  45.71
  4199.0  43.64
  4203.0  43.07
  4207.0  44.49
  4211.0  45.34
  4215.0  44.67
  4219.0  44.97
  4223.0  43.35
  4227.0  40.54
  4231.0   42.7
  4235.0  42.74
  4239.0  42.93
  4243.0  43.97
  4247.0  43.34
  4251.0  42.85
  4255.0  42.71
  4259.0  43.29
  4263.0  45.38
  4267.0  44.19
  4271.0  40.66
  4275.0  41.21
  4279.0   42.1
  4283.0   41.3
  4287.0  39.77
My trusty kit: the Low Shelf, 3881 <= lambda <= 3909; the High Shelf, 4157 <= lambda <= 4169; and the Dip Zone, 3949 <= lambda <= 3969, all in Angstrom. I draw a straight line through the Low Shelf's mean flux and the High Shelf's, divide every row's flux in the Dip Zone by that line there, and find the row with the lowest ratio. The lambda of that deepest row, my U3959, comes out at 3967.0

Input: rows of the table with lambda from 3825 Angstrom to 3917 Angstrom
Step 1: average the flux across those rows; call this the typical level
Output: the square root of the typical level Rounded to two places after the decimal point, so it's 5.89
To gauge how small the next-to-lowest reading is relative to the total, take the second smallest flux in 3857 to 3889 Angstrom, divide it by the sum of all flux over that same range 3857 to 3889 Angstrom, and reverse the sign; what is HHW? -0.1199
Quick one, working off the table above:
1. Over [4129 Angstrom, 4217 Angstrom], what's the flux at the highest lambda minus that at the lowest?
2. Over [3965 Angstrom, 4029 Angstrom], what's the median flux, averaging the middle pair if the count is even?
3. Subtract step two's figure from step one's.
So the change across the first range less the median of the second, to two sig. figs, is -43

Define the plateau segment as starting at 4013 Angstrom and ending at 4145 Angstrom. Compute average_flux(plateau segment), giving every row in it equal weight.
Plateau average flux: 45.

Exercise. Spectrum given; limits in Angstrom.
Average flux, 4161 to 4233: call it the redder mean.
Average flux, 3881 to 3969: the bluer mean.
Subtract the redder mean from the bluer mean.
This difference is -14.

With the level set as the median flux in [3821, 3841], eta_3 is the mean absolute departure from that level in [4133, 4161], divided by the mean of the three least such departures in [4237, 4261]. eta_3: 1.2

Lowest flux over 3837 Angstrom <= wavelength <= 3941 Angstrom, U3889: 11.51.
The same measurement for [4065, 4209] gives 37.08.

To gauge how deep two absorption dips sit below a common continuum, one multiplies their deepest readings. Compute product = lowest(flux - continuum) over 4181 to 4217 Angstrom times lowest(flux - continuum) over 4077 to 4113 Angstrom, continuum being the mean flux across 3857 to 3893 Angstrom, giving 13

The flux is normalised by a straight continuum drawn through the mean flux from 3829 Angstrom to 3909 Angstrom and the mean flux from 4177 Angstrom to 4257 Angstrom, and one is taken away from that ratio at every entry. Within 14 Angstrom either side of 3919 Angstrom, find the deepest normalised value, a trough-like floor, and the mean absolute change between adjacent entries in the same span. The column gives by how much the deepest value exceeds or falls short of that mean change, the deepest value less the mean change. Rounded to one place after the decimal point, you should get -0.8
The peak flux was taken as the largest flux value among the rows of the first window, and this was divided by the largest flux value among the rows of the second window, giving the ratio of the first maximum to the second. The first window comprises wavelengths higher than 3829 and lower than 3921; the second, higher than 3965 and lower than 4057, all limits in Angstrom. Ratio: 0.880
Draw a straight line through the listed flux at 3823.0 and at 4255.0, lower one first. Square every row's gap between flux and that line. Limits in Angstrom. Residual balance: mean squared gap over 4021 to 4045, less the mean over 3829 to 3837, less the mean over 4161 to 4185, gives -88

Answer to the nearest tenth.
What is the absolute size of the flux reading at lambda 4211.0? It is 45.3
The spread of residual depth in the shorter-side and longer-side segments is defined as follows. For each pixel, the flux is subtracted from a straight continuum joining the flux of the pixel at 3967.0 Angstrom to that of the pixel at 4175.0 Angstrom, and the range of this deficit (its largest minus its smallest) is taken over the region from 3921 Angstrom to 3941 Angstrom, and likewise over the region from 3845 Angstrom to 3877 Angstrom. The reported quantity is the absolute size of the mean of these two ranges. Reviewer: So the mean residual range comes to 15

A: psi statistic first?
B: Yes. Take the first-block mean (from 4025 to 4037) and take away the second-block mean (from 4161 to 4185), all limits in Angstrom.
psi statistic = -1.8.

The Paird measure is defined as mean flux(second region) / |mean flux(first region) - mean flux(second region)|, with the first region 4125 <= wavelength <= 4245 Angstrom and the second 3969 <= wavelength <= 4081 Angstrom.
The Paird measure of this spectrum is 15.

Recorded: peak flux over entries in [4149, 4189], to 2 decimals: 47.90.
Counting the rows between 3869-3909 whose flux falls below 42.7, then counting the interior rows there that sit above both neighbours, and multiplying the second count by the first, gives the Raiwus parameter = 20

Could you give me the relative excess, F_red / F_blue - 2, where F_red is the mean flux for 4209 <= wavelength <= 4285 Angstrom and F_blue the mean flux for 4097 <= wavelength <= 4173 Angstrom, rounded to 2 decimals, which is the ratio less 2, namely -1.05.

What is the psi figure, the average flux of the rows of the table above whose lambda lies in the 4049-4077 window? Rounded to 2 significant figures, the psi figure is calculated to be 44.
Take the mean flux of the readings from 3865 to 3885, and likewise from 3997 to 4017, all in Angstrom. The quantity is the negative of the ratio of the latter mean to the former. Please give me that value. -1.2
